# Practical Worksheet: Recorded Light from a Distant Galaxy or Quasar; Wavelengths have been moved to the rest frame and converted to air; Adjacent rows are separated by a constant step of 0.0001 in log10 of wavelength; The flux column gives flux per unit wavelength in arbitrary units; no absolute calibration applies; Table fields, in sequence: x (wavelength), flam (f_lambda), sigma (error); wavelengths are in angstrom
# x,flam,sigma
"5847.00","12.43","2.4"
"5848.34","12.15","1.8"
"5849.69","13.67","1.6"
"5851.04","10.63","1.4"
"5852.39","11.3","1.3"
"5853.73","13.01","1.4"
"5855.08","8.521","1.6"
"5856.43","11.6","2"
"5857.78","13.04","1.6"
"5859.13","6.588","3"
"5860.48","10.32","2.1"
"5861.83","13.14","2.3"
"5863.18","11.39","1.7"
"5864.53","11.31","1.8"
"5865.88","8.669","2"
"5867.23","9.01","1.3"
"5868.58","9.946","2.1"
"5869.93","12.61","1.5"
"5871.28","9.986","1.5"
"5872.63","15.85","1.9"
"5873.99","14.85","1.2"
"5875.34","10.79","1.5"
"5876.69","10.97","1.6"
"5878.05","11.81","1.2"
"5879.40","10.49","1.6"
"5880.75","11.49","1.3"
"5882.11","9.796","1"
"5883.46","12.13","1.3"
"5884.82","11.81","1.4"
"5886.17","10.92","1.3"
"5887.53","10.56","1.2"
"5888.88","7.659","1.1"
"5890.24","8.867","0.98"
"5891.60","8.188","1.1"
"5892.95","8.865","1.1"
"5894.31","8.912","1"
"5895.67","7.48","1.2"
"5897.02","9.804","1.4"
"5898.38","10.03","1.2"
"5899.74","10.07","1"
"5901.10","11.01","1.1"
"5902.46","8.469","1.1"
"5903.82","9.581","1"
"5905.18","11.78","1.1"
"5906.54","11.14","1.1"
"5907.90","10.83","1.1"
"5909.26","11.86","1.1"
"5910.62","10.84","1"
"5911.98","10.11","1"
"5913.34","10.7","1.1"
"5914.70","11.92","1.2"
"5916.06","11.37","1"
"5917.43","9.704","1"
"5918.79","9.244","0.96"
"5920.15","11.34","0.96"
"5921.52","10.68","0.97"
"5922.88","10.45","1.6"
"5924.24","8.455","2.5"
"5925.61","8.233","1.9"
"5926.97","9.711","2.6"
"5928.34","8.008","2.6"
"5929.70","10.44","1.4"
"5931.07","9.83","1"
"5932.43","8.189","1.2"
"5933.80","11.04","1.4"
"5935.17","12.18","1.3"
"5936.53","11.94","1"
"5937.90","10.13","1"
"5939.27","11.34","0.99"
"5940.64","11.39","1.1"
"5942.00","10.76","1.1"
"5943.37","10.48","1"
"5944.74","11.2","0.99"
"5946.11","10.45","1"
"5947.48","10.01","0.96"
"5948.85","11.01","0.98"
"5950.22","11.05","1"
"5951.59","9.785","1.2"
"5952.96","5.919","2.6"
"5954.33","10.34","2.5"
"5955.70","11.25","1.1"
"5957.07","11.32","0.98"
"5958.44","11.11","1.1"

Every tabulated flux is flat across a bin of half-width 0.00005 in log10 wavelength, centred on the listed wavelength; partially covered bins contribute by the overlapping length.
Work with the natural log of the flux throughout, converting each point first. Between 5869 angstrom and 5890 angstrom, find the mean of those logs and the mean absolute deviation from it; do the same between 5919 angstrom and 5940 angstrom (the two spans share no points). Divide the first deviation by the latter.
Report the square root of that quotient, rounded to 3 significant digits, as 1.03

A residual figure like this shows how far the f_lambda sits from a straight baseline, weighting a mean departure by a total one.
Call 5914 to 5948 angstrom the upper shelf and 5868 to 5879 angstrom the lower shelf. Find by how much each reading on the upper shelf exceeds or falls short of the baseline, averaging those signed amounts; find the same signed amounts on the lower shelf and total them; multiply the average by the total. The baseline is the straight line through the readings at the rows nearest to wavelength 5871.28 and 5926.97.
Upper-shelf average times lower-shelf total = 11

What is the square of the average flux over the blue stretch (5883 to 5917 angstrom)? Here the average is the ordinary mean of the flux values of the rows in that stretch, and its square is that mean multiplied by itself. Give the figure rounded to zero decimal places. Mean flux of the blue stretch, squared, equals 104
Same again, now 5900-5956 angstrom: 107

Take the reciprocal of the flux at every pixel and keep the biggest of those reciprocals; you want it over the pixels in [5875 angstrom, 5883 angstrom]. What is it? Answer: 0.102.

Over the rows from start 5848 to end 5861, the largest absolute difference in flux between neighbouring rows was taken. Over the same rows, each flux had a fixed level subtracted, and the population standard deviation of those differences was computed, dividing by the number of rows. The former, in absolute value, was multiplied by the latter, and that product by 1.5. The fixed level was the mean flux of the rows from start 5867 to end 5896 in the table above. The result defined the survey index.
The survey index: 20.1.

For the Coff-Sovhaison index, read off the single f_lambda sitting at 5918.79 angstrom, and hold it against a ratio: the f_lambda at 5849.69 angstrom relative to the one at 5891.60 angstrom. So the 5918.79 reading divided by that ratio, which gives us 5.5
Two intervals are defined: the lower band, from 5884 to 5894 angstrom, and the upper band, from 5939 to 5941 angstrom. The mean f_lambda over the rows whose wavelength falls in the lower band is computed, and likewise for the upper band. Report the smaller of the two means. 9.6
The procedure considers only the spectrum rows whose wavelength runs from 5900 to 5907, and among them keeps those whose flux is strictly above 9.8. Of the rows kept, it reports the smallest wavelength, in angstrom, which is 5901.10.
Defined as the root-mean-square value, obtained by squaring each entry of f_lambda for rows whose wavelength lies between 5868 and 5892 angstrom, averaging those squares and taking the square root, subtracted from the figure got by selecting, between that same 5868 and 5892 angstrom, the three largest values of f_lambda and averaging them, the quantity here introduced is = 3.22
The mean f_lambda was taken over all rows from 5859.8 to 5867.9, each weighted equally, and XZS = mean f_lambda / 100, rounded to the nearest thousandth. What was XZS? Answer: 0.106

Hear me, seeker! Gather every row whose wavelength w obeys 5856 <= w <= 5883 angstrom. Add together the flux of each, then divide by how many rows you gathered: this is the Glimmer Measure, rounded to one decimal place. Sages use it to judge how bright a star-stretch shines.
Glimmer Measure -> 11.2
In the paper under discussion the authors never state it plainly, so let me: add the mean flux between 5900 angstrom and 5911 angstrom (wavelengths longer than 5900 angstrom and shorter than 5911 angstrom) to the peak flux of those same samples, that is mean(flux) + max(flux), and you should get 22.5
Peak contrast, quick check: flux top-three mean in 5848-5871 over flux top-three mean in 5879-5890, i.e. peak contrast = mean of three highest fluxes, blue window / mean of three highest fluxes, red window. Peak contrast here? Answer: 1.12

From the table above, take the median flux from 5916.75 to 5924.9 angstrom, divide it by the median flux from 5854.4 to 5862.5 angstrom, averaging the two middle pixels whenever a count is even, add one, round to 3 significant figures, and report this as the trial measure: 1.92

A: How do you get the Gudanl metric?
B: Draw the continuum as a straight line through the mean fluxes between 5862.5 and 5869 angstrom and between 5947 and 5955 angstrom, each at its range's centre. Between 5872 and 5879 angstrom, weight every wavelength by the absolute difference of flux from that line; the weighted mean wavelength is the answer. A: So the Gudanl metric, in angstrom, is 5874.2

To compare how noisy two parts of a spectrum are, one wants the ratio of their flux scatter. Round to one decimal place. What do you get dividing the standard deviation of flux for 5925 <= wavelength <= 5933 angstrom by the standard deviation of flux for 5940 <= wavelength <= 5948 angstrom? 2.0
